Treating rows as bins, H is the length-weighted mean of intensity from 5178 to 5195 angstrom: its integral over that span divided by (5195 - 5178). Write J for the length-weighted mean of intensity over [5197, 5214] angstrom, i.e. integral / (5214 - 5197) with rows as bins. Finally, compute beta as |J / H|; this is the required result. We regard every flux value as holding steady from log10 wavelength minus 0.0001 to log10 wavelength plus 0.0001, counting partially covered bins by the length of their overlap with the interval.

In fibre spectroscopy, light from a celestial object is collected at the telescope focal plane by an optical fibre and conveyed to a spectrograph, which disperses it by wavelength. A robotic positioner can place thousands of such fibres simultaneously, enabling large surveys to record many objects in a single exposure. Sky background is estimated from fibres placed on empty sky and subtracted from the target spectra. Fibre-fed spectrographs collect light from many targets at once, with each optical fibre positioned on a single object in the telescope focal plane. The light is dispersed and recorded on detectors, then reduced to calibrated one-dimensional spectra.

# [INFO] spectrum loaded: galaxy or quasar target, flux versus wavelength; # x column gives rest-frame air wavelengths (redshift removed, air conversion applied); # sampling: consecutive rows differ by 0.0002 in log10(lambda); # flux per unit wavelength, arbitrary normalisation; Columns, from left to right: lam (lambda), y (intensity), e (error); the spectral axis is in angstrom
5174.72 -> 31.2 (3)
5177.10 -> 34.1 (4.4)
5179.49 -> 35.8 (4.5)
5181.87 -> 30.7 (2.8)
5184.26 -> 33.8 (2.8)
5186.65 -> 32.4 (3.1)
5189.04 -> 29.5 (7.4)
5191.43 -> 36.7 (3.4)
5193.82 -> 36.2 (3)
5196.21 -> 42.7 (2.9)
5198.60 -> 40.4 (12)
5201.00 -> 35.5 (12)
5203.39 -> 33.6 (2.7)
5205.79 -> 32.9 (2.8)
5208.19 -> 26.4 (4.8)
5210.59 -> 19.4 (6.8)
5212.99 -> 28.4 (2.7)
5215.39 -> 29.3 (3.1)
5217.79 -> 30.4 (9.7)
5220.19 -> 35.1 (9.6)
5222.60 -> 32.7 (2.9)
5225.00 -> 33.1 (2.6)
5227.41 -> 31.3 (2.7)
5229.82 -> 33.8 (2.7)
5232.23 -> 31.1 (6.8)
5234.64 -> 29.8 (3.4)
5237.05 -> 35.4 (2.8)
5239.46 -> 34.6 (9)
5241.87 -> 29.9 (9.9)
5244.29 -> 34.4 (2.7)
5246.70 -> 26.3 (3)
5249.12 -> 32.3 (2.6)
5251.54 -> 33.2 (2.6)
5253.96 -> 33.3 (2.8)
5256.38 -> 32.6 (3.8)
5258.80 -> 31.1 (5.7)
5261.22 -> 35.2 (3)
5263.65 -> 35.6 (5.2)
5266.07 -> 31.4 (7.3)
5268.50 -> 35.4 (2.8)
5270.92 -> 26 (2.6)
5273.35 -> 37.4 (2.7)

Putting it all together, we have 0.93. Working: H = 33.6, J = 31.2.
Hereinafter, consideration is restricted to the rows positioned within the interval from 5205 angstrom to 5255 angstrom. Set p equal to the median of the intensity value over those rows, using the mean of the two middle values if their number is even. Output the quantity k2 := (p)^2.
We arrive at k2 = 1043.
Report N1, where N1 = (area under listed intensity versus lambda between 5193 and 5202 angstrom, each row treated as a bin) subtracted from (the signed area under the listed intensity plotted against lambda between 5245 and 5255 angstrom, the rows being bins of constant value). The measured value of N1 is -36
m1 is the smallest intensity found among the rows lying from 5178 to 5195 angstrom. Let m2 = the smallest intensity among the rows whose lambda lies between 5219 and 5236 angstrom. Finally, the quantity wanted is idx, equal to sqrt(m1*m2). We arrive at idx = 29.6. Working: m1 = 29.5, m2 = 29.8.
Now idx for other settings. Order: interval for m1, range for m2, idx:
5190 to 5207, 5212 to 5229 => 30.6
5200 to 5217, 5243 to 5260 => 22.6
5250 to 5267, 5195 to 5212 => 24.6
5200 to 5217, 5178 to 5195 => 23.9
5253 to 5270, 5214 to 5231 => 30.2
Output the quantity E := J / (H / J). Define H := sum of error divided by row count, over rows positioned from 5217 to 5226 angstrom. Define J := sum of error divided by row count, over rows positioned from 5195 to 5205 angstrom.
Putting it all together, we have 8.8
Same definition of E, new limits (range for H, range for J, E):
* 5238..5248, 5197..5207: 8.8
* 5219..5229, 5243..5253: 1.7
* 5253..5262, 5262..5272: 5.2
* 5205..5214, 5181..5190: 3.8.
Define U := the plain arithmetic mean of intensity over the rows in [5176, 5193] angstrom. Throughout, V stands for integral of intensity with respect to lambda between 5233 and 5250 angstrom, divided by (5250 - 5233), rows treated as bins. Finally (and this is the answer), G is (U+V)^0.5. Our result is 8.07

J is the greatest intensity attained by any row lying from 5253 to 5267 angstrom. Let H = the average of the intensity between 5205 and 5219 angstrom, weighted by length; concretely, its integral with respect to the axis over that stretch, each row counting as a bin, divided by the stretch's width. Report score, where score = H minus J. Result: -8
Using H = 27.7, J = 35.6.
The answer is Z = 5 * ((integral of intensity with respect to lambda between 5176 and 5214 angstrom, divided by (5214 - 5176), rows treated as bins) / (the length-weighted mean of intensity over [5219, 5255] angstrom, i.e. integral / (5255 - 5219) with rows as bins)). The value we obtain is 5.10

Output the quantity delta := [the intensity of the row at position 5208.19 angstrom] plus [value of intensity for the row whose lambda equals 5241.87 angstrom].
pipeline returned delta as 56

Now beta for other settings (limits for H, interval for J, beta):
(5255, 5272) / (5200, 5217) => 0.90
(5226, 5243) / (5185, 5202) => 1.12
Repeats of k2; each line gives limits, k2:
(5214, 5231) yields 1069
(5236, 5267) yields 1102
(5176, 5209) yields 1153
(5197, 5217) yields 967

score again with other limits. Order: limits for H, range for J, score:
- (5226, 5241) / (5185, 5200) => -10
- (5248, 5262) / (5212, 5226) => -2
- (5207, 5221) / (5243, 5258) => -6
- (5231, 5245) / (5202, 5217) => -1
